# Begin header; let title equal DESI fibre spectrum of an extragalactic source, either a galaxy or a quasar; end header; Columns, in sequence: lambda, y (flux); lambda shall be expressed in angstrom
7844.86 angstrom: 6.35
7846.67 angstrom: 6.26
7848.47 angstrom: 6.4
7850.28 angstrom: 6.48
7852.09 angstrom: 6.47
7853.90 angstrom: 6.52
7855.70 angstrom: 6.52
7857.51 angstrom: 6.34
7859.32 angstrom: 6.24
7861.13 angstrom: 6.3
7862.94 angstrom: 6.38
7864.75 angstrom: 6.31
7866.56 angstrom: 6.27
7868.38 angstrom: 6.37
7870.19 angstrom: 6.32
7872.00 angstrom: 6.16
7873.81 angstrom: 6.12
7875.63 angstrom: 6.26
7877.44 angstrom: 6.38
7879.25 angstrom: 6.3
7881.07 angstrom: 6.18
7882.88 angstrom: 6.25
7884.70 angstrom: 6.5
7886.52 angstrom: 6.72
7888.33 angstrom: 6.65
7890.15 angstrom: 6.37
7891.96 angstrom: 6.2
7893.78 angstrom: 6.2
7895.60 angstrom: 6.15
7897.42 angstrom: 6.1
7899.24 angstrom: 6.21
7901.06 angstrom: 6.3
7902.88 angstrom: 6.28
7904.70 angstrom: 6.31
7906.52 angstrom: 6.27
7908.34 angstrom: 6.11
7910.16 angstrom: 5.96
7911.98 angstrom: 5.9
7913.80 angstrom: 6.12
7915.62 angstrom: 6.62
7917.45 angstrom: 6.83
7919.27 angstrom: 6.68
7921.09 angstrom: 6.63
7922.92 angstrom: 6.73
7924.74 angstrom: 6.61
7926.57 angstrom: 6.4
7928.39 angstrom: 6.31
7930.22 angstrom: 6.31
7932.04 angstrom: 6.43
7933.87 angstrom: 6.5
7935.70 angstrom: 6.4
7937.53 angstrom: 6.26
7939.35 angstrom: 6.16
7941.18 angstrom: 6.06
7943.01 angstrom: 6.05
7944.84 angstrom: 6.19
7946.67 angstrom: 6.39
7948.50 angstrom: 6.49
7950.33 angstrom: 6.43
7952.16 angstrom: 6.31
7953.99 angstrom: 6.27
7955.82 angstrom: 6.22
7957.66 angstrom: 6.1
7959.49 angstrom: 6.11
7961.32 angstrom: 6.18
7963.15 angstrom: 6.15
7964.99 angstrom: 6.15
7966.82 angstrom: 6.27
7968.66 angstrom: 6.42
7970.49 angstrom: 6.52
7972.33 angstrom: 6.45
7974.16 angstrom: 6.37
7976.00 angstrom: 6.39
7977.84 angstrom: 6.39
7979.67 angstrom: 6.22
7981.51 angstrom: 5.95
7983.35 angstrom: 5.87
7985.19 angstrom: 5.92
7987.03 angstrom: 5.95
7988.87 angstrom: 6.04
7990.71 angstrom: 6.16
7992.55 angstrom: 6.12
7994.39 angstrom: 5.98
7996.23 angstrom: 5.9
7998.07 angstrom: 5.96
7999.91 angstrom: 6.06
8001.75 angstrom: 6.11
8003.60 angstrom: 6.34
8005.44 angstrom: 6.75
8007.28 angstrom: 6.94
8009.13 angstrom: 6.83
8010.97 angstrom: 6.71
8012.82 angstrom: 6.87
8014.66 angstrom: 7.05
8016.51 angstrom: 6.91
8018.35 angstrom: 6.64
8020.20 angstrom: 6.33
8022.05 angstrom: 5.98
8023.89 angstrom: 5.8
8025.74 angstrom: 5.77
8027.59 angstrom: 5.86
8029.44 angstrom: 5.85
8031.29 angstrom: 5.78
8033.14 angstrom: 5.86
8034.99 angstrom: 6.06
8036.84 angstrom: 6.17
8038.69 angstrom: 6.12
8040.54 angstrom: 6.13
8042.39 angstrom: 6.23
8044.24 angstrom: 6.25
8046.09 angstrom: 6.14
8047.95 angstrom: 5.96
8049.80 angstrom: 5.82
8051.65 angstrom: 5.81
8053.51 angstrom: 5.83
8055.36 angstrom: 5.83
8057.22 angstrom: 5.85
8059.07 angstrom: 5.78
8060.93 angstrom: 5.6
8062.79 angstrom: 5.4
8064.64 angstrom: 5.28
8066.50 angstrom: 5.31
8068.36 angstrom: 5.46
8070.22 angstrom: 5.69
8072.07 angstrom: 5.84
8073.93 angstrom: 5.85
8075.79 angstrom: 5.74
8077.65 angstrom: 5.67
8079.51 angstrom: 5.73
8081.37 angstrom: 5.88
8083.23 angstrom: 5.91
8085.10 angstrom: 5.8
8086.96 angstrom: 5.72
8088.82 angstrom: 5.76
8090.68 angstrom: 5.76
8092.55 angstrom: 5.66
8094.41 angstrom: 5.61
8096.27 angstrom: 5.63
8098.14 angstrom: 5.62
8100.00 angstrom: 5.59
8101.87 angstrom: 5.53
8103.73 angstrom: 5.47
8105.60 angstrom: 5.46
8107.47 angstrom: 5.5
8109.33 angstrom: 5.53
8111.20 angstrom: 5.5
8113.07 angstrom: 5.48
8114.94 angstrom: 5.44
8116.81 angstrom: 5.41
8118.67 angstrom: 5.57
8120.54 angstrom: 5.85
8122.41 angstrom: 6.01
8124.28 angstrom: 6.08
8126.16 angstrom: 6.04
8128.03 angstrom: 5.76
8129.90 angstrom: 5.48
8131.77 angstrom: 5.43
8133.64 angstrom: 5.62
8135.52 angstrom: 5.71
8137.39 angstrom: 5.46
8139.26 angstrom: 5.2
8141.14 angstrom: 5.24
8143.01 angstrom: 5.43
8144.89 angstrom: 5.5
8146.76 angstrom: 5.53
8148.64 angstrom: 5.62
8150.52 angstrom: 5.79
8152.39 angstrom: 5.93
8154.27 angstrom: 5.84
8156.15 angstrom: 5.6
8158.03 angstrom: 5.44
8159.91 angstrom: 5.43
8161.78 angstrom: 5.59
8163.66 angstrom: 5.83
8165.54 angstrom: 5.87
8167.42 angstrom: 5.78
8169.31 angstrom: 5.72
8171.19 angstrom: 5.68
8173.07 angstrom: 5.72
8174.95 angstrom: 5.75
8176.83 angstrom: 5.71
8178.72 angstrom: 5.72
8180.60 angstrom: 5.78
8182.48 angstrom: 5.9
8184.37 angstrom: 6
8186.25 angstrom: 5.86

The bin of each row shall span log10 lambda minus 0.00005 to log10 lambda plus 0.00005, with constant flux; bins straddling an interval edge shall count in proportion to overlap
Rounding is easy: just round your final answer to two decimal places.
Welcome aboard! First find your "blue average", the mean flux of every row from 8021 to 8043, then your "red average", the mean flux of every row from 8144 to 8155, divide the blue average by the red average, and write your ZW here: 1.05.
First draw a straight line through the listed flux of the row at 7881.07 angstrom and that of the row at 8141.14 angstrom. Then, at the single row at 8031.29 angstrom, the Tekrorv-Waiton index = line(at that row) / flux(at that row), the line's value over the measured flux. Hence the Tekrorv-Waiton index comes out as 0.98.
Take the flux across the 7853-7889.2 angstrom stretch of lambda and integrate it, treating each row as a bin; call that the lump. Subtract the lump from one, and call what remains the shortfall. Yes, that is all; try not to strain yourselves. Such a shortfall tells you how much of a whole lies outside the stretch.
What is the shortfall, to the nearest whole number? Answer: -229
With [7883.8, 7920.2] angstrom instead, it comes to -229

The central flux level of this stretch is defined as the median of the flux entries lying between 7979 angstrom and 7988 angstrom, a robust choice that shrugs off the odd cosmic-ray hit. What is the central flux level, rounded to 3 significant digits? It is 5.95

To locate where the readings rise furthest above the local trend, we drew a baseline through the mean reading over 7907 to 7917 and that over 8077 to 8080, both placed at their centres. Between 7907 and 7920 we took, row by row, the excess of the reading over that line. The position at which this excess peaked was 7917.45 angstrom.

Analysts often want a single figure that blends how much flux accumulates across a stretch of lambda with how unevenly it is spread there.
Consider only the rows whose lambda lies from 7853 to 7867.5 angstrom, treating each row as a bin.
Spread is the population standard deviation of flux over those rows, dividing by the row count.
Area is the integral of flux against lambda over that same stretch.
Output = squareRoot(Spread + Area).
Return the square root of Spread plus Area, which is 9.6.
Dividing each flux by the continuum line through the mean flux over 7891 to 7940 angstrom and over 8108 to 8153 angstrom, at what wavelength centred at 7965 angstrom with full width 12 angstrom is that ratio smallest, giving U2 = 7959.49 angstrom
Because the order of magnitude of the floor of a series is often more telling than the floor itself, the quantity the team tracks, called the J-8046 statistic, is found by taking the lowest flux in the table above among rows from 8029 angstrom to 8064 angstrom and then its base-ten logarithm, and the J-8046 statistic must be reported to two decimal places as 0.73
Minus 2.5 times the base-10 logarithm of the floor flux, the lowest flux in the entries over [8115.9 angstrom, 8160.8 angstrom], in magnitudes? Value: -1.79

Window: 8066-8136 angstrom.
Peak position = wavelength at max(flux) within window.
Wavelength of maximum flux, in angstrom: 8124.28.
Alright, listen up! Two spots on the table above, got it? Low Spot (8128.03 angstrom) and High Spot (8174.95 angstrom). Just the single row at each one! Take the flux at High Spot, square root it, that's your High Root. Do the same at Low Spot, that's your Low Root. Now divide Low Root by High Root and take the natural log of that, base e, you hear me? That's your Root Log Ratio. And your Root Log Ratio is 0.00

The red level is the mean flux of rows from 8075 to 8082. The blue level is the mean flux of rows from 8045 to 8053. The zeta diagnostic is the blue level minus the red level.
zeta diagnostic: 0.18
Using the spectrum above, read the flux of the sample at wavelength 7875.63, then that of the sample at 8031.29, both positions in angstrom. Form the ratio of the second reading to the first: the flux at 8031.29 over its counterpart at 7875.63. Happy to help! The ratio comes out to 0.92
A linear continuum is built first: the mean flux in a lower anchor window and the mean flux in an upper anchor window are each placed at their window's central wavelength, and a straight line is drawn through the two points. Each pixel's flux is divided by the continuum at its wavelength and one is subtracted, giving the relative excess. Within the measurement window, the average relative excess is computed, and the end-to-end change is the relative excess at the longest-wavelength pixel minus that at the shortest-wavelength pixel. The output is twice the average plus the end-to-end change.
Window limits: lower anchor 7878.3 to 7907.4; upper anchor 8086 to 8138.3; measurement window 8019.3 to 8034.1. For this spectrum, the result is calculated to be -0.07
